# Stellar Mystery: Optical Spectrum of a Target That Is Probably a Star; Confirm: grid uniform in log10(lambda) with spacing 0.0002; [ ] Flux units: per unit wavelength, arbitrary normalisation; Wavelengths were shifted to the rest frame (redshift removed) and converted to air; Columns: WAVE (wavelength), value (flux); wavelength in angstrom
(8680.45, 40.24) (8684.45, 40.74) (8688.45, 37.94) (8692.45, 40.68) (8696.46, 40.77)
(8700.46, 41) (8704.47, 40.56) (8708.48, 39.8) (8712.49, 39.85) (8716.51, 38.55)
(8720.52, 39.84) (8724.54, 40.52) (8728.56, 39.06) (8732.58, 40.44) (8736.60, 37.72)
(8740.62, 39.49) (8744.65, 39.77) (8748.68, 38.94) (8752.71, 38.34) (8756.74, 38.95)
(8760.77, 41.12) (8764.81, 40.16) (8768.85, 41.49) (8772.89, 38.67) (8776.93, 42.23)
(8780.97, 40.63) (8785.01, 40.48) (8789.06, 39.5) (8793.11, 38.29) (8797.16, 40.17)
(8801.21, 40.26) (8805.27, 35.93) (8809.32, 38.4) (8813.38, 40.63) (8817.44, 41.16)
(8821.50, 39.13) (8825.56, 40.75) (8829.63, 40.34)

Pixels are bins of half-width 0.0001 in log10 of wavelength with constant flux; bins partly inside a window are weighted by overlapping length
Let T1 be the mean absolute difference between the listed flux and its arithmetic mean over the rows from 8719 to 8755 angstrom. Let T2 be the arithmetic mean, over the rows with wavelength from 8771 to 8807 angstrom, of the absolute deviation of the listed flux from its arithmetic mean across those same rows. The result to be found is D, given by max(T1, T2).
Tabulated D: 1.31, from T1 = 0.74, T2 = 1.31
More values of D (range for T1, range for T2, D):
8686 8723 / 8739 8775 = 0.87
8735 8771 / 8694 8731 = 0.96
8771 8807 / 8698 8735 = 1.31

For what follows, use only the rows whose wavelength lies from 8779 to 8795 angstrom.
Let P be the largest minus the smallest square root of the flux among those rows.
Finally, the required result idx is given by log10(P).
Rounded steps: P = 0.19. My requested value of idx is -0.73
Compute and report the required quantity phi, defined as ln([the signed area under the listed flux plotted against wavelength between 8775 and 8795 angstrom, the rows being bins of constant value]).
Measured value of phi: 6.69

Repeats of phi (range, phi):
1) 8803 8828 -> 6.89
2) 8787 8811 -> 6.84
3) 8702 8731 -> 7.05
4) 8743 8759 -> 6.44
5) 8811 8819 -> 5.79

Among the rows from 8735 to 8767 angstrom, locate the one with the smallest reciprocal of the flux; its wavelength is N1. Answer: 8760.77 angstrom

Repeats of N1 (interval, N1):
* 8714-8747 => 8724.54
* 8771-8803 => 8776.93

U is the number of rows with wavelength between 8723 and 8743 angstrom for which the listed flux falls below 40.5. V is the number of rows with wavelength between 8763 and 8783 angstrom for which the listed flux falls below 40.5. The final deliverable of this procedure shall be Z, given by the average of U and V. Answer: 3.0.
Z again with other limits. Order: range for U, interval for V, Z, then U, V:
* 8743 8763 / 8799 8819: 3.5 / 4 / 3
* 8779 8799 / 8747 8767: 4.0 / 4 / 4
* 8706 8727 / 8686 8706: 2.5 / 4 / 1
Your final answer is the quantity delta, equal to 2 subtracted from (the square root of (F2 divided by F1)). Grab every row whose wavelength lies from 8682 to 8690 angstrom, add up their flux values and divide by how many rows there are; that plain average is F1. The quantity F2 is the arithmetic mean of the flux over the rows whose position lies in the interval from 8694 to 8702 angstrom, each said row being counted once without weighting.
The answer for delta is -0.98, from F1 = 39.3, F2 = 40.9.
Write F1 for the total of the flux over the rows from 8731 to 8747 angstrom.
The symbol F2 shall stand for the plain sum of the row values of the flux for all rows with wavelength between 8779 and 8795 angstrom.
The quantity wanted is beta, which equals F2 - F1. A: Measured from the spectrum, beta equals 1.5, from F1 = 157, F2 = 158.9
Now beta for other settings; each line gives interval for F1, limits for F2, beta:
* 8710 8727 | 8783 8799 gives -0.3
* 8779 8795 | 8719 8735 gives 1.0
